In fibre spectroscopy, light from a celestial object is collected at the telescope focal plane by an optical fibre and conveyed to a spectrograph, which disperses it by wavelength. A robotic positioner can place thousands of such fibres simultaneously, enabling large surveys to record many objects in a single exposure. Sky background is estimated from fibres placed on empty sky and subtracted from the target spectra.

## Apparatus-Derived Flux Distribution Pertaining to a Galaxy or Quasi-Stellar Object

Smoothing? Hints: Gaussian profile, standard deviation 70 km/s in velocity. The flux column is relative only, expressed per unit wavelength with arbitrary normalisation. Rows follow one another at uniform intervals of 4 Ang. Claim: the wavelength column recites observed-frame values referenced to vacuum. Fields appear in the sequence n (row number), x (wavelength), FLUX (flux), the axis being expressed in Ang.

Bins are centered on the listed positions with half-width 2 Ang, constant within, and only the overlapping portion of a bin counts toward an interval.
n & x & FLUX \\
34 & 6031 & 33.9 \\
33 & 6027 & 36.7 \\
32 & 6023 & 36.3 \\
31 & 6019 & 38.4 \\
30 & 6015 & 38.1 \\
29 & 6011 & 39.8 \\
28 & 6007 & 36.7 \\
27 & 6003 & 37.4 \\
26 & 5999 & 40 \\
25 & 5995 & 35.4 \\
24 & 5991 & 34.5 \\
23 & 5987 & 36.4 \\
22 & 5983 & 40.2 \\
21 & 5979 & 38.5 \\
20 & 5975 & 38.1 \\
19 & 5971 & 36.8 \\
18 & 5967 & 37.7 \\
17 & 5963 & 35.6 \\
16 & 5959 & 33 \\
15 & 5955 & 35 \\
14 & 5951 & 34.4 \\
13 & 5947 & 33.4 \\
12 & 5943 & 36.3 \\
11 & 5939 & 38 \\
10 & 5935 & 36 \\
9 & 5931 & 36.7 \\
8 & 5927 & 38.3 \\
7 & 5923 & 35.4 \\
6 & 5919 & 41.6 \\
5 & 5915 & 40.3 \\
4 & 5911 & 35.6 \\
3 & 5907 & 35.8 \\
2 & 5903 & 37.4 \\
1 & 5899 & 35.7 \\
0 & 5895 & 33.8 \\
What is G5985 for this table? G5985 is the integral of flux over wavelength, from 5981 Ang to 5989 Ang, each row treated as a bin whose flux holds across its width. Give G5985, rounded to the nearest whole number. 306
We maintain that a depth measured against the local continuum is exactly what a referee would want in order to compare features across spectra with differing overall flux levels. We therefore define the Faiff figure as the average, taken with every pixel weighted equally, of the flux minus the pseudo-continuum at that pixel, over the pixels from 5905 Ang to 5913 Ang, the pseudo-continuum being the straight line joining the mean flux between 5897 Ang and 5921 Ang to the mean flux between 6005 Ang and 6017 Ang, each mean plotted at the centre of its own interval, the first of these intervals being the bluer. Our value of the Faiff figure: -2.0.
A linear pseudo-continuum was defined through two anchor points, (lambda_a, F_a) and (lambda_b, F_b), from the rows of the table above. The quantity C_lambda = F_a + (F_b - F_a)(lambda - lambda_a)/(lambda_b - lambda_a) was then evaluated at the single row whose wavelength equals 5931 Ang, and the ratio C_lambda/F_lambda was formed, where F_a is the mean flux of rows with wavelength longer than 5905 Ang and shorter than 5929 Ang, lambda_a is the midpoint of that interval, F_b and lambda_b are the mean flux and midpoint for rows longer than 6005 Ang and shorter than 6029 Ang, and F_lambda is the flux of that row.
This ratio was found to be 1.03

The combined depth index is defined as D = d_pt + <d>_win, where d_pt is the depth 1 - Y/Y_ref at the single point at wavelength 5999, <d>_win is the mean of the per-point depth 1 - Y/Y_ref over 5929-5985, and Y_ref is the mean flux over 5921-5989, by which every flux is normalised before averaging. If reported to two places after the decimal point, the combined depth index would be -0.10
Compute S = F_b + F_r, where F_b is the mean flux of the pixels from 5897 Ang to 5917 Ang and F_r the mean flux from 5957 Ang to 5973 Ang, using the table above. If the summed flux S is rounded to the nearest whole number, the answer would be 73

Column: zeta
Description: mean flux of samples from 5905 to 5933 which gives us 37.7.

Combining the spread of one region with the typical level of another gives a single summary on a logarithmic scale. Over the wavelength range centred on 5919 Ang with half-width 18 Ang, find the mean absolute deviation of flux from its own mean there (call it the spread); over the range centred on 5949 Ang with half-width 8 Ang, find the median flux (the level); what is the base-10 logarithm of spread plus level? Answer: 1.56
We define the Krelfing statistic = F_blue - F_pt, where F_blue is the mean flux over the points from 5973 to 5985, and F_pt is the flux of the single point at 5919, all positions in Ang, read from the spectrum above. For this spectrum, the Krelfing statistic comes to -2.7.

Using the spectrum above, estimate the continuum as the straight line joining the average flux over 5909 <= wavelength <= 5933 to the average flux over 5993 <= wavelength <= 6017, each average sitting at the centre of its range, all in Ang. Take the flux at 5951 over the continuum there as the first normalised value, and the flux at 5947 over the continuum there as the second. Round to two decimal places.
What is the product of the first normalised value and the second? 0.80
